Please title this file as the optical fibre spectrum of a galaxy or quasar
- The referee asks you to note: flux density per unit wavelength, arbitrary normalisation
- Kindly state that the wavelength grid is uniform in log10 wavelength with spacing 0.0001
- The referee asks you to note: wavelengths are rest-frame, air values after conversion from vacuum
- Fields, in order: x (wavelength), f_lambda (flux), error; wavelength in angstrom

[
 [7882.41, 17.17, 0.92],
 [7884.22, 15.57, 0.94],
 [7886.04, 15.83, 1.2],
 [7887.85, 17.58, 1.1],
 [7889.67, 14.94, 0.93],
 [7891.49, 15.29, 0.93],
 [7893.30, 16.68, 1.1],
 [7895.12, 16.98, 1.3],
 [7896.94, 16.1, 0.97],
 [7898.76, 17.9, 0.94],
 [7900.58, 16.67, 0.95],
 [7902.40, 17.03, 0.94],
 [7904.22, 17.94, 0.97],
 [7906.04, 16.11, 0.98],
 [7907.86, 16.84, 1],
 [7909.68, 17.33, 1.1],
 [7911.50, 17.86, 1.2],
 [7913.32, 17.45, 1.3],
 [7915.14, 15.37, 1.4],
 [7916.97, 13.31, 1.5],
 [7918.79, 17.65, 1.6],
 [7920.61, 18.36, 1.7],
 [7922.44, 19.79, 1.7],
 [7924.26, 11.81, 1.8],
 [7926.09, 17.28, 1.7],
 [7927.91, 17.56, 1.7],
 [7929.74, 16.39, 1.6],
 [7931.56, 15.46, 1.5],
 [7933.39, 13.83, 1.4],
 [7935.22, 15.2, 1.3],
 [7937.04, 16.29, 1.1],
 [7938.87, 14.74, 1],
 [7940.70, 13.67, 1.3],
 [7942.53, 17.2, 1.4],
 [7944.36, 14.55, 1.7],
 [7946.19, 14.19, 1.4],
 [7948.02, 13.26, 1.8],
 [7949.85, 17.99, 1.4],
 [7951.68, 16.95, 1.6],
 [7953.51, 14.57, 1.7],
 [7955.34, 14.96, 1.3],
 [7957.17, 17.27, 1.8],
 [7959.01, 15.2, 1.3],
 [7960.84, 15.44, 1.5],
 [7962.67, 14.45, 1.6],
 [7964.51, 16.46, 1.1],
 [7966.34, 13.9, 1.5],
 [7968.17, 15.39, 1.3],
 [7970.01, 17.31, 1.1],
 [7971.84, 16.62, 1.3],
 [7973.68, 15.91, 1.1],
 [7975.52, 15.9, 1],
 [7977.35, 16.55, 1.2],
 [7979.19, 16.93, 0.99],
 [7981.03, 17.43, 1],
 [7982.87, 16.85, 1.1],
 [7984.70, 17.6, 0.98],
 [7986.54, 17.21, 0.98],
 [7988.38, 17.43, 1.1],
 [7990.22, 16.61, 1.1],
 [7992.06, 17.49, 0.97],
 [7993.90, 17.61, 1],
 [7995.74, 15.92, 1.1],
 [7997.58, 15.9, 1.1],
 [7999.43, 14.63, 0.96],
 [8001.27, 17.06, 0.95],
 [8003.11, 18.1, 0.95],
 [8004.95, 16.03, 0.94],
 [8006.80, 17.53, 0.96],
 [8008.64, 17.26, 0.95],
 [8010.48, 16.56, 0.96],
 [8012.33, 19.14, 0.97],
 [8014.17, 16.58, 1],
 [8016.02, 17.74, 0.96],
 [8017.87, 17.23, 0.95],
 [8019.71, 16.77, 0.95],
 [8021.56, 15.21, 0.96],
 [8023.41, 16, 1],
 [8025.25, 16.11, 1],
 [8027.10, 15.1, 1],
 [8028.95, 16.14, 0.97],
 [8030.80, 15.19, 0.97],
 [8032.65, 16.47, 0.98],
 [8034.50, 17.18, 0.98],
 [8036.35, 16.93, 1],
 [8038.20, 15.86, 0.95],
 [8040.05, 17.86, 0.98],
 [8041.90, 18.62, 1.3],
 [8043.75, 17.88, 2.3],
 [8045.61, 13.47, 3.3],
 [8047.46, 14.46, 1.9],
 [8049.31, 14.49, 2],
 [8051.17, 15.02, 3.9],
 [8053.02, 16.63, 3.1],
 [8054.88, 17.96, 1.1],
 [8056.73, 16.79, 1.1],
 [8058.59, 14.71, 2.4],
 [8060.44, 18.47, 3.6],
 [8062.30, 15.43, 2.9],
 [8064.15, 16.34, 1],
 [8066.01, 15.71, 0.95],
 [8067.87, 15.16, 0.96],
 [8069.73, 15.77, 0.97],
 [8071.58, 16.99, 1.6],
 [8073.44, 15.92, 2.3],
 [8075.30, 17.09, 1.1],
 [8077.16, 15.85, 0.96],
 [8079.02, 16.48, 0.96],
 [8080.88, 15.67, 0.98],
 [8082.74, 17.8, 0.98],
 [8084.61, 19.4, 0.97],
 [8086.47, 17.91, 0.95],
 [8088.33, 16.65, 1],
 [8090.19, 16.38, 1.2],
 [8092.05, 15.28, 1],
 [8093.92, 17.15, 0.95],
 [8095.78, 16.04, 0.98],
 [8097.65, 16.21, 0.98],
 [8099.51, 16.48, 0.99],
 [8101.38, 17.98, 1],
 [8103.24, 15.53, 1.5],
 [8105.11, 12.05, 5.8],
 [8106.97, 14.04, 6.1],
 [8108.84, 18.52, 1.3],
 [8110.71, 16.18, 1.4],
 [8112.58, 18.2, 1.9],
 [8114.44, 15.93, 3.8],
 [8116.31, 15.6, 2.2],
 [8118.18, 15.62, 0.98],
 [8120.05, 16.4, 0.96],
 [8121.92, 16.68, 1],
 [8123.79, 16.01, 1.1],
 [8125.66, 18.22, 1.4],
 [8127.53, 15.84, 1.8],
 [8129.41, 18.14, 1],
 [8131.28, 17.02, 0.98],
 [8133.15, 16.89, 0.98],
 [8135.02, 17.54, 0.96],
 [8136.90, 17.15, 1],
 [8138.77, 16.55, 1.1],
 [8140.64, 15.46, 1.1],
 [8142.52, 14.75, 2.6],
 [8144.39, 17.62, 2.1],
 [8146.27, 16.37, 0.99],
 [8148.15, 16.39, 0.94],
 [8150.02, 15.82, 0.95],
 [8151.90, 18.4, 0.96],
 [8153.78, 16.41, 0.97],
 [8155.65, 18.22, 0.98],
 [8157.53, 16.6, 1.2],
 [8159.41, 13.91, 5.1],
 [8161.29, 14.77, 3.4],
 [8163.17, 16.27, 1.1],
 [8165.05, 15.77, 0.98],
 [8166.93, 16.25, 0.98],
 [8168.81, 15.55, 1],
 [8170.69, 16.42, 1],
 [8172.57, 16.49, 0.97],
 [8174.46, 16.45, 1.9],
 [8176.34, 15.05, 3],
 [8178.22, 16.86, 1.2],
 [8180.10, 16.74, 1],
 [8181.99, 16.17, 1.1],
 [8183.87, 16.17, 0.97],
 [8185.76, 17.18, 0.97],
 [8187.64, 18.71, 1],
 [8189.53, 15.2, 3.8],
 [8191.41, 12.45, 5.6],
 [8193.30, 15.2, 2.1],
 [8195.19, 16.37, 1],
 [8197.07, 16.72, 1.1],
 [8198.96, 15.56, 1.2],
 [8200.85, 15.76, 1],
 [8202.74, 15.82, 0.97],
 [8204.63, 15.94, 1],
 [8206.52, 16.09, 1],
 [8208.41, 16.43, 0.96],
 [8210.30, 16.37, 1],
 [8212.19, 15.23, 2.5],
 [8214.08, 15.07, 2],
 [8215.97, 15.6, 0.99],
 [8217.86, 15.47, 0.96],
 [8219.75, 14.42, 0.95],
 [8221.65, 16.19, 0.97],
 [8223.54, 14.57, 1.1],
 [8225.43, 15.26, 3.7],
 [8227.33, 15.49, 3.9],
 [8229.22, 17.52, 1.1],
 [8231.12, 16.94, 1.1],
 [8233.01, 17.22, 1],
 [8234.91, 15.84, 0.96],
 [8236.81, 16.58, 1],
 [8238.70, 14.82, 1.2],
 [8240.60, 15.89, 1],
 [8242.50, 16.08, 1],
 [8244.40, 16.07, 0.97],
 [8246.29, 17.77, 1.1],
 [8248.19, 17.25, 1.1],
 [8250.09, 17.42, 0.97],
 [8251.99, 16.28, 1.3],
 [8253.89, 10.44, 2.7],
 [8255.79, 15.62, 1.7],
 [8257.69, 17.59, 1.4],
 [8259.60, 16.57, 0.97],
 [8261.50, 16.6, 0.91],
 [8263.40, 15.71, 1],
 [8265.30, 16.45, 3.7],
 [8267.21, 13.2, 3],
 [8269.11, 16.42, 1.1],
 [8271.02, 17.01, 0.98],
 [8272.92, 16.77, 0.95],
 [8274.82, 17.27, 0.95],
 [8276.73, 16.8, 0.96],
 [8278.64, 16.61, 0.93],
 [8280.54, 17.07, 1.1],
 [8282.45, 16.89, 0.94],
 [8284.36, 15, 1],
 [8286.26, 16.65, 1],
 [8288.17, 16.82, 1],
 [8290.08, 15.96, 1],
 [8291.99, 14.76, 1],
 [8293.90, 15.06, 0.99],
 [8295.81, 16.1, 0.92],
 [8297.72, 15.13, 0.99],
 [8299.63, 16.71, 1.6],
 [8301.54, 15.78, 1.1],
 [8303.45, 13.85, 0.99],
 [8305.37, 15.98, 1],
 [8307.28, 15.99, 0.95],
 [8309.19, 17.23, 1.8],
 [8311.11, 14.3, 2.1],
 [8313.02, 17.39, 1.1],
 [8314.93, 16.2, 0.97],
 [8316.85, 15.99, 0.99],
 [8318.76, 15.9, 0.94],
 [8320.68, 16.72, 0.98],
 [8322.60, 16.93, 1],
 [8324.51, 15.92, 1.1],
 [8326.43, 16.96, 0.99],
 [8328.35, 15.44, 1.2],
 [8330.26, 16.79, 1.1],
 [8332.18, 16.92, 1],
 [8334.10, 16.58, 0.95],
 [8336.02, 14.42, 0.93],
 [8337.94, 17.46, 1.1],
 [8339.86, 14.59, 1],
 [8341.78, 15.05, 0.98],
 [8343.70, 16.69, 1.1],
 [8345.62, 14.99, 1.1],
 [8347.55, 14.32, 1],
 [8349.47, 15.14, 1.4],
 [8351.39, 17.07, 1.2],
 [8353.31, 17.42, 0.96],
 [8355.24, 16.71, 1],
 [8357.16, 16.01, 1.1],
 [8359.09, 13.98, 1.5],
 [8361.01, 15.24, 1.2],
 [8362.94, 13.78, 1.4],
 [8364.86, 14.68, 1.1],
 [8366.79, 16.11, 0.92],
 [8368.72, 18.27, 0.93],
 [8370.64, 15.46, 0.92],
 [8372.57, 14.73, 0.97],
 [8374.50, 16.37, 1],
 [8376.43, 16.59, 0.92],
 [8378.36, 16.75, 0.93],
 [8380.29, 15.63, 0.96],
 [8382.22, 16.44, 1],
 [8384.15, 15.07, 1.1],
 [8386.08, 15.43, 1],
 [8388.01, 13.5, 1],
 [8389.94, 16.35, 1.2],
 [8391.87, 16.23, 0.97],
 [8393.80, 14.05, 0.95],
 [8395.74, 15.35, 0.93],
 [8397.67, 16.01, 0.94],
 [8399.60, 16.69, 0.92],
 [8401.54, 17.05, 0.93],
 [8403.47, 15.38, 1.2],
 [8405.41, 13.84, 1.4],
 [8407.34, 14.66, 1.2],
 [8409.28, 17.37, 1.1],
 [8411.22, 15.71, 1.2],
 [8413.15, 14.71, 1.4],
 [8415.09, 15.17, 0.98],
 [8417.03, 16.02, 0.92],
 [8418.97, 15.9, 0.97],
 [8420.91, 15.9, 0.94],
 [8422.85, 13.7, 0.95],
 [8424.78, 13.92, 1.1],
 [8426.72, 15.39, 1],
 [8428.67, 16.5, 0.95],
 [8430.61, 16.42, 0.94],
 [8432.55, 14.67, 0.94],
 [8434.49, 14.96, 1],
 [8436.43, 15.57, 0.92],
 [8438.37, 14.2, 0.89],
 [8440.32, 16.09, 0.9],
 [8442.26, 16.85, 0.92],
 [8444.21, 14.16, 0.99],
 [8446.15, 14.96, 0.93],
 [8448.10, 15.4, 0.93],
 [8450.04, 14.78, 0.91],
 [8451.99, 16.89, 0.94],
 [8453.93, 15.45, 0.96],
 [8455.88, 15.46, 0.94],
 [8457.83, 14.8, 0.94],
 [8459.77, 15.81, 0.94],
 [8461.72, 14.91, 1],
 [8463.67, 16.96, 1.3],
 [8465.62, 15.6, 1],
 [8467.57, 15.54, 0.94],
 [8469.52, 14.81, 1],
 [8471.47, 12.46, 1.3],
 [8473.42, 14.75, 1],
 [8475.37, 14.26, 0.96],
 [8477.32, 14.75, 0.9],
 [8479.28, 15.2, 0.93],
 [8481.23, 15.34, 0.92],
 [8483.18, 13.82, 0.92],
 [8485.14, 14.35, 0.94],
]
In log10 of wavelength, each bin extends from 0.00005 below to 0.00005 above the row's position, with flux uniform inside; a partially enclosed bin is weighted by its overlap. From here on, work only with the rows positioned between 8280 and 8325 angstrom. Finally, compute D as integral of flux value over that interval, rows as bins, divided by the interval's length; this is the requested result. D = 16.0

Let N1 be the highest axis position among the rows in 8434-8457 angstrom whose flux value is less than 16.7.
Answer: 8455.88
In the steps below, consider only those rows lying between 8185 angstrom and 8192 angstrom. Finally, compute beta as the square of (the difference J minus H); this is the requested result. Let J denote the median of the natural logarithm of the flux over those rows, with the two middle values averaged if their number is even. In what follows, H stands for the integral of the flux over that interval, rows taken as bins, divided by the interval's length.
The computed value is 176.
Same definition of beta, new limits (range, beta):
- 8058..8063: 185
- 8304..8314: 177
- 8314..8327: 184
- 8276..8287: 187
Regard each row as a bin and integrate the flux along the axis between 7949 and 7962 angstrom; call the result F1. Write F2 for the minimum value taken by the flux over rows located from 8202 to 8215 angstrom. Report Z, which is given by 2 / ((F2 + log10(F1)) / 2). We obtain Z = 0.230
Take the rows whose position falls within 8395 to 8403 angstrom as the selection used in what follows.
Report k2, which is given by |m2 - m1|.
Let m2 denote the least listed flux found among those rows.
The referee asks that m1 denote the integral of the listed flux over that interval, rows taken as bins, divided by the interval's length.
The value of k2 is 0.91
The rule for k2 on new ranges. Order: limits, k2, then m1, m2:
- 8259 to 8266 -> 0.62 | 16.3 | 15.71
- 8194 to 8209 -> 0.50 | 16.1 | 15.56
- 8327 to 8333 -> 0.98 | 16.4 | 15.44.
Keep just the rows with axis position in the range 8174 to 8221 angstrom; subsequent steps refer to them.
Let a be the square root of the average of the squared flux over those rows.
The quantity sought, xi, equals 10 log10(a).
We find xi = 12.0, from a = 15.9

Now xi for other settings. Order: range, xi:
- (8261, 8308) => 12.1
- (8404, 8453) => 11.9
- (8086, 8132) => 12.2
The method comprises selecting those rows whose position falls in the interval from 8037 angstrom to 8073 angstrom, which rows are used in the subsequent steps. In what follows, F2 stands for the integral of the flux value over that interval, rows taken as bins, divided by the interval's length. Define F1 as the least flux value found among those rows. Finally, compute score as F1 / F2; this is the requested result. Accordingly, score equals 0.832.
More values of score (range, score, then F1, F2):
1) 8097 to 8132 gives 0.737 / 12.05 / 16.3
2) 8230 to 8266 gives 0.646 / 10.44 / 16.2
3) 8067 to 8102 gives 0.911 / 15.16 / 16.6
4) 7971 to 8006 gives 0.875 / 14.63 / 16.7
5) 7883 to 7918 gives 0.808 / 13.31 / 16.5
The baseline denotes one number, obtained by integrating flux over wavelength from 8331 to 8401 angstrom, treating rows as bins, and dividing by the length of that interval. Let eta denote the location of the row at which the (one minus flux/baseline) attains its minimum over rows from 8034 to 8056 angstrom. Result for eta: 8041.90 angstrom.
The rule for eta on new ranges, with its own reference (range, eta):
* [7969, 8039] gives 8012.33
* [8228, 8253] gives 8246.29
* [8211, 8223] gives 8221.65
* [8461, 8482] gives 8463.67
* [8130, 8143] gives 8135.02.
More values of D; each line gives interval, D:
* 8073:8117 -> 16.4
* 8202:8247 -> 15.9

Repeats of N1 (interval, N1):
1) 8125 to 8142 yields 8140.64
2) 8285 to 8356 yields 8349.47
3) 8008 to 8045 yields 8038.20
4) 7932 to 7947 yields 7946.19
